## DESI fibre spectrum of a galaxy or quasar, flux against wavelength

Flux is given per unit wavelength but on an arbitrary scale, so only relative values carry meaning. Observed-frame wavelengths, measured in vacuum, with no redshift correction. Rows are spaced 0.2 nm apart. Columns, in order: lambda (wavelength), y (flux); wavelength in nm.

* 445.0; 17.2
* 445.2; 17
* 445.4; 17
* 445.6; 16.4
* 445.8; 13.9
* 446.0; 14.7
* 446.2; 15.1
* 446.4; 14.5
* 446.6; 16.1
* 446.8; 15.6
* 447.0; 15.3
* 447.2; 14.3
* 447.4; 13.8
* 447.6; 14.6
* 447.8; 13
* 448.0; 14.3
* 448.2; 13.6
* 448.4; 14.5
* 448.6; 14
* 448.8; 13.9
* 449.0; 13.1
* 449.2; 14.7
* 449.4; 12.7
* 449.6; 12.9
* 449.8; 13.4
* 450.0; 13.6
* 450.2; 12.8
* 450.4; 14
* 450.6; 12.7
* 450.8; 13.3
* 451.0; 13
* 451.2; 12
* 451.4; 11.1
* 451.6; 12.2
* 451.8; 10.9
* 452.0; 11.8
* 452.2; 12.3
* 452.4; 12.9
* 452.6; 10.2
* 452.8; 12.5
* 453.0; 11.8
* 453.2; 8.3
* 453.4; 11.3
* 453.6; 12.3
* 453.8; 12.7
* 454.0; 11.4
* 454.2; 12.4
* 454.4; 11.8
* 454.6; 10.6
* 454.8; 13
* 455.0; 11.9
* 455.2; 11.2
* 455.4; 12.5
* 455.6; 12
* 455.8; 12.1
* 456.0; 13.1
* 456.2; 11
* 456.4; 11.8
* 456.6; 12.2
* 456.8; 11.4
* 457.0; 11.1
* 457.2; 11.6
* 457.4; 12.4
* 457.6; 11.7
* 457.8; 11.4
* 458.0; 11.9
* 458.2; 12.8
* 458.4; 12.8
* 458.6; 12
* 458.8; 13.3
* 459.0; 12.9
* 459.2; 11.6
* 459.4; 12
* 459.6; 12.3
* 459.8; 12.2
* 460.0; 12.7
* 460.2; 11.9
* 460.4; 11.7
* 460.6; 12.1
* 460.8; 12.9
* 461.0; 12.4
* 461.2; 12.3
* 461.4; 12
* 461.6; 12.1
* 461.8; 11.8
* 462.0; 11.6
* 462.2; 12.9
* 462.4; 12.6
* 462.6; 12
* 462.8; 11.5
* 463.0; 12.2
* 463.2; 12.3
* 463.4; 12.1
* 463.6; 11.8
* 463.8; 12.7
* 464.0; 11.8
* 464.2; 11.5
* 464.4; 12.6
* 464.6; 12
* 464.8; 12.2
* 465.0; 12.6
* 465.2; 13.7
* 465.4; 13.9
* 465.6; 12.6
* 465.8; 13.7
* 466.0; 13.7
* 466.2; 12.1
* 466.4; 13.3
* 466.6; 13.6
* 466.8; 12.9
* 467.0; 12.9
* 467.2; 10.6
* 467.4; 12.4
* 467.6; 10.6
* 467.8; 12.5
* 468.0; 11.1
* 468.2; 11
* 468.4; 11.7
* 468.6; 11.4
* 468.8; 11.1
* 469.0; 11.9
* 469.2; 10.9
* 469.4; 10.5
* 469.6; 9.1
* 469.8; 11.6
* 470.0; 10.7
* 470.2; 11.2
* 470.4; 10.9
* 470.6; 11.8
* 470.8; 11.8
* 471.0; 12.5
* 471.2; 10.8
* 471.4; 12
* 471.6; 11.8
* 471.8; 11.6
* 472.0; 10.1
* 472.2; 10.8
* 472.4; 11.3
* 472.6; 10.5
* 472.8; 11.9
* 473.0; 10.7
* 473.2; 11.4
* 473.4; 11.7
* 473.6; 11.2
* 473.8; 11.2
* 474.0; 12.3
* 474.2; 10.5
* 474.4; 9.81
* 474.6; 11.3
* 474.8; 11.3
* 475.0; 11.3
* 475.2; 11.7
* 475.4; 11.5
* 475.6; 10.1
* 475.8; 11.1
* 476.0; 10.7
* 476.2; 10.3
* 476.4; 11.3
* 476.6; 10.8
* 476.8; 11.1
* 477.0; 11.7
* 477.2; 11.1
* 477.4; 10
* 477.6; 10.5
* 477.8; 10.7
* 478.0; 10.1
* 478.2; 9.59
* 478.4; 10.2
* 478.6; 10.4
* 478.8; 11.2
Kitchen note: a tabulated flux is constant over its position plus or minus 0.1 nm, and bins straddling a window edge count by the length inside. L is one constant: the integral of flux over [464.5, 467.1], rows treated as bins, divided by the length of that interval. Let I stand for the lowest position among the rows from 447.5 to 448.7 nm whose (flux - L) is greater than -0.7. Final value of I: 447.6 nm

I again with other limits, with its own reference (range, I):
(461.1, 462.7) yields 462.2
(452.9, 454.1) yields 453.8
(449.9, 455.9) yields 450.0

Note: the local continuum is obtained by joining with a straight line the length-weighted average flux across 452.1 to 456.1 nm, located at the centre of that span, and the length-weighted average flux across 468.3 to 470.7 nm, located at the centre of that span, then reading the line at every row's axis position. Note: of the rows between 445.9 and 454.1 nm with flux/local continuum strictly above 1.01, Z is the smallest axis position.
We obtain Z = 446.0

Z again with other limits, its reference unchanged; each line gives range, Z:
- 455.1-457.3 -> 455.4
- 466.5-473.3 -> 466.6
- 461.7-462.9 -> 461.8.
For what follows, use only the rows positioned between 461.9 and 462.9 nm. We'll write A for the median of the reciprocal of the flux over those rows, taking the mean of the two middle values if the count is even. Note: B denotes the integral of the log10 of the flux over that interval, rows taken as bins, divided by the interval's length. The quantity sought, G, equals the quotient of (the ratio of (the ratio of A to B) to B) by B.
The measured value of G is 0.066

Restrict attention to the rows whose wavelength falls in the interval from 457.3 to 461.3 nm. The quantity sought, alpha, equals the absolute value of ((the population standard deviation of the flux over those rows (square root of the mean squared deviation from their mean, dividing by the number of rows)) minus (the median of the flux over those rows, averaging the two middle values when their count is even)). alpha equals 11.8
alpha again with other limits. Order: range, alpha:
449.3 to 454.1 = 11.2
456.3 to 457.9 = 11.2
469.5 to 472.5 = 10.5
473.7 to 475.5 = 10.6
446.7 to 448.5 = 13.5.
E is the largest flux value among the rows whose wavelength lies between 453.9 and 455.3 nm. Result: 13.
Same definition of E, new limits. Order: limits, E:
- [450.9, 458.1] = 13.1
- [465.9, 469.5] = 13.7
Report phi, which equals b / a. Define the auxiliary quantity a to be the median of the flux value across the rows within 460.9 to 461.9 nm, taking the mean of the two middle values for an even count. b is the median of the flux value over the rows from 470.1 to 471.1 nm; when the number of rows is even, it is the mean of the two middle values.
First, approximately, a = 12.1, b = 11.8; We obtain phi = 0.98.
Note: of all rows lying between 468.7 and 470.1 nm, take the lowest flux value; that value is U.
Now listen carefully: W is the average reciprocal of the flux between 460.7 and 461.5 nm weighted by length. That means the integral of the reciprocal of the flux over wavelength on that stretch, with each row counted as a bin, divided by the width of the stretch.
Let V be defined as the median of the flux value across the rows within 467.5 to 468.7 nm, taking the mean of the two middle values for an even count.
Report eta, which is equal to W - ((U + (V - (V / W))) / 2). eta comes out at 59.6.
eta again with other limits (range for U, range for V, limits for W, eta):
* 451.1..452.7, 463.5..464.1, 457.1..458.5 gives 60.2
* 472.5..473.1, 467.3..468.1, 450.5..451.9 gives 60.1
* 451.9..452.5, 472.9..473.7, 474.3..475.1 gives 50.1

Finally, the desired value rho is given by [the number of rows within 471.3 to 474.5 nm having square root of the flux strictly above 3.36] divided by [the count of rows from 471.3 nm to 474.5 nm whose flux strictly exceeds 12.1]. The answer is 8.0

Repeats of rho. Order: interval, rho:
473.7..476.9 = 7.0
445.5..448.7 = 1.0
